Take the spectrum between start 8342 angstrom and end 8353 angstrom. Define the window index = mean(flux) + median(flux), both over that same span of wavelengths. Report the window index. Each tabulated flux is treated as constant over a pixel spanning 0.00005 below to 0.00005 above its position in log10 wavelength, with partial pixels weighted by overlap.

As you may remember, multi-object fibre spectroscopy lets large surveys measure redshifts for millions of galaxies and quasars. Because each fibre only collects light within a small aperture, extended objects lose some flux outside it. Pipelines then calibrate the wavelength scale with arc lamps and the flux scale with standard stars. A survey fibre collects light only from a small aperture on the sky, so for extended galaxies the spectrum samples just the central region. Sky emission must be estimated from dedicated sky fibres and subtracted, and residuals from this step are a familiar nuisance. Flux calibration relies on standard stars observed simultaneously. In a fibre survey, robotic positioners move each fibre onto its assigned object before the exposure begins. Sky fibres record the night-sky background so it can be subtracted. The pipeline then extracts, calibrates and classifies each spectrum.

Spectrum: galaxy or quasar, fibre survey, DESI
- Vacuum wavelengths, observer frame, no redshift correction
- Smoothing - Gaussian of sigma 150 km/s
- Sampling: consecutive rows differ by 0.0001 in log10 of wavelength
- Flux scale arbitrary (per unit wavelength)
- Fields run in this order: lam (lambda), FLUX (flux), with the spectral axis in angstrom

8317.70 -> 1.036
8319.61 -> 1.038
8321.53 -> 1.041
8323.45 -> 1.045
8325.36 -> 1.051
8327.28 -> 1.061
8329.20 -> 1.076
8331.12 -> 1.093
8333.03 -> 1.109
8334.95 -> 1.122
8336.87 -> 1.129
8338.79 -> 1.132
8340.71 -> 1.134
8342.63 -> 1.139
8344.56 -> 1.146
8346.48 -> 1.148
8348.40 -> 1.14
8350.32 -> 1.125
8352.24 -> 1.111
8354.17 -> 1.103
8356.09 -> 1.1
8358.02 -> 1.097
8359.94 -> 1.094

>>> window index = 2.27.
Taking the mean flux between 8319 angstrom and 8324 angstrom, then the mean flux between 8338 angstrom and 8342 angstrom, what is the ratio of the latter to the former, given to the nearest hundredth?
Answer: 1.09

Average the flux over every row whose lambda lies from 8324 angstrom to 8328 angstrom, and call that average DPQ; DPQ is 1.06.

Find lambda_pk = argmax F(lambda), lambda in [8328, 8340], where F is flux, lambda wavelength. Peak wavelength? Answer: 8338.79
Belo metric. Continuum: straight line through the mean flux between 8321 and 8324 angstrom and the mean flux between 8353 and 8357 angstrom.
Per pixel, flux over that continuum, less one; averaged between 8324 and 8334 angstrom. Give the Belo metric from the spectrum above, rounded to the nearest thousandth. 0.022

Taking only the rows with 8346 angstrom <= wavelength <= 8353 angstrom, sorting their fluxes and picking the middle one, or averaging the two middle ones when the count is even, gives 1.13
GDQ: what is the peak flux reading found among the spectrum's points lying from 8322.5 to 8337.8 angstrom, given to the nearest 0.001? 1.129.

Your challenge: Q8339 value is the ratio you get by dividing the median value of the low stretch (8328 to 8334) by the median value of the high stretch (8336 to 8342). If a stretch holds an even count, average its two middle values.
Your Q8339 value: 0.966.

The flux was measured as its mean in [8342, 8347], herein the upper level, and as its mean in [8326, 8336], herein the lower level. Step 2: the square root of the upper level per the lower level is 1.02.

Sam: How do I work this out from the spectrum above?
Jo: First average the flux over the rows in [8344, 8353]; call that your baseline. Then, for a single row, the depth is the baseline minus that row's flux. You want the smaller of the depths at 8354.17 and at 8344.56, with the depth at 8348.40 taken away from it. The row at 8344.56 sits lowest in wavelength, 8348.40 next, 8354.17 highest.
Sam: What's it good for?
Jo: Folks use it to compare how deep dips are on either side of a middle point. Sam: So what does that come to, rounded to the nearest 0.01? -0.01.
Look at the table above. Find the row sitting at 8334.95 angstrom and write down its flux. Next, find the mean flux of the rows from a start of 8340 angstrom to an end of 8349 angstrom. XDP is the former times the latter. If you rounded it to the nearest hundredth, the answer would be 1.28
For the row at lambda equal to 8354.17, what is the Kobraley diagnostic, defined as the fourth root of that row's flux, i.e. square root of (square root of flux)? 1.02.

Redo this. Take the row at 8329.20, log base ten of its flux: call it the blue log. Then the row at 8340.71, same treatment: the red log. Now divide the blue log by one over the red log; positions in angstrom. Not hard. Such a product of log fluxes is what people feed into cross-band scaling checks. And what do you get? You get 0.0017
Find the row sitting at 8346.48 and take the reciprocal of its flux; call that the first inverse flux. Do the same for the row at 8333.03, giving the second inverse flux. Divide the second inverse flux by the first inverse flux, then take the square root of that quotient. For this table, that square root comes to 1.02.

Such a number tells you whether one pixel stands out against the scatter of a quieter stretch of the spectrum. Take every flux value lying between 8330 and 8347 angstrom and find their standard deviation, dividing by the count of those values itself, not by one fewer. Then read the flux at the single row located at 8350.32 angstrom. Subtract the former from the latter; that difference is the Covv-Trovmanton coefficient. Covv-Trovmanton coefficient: 1.108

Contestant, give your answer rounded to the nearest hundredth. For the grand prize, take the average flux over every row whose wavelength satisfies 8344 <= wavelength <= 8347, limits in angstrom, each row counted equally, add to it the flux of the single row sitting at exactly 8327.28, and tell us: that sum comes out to 2.21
